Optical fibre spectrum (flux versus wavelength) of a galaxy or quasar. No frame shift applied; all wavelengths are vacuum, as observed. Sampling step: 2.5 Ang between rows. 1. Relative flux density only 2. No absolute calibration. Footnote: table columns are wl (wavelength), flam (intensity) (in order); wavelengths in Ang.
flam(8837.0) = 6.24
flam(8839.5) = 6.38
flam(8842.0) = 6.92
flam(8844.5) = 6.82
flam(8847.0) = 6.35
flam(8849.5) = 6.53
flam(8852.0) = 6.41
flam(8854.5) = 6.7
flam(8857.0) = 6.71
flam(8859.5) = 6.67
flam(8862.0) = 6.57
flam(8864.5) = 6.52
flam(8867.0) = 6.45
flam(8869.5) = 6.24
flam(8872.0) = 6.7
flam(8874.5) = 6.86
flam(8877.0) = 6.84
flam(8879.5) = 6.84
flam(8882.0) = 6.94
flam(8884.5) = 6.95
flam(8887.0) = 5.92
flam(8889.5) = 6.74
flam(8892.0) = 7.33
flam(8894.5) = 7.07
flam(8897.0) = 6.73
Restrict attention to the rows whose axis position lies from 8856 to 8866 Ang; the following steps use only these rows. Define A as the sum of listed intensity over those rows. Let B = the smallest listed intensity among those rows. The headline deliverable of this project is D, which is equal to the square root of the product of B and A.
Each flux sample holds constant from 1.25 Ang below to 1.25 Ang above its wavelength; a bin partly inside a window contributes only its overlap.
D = 13.1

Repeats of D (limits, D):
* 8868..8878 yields 12.9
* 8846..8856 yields 12.8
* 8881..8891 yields 12.5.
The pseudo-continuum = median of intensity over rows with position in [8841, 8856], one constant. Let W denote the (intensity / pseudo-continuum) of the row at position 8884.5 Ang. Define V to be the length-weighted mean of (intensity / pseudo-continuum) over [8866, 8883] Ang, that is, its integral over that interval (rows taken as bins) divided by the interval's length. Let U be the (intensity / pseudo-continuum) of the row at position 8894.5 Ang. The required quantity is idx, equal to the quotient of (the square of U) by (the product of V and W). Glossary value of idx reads 1.07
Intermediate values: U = 1.07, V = 1.01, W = 1.05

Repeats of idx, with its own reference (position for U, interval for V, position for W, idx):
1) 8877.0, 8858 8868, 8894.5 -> 1.01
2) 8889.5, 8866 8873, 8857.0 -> 1.05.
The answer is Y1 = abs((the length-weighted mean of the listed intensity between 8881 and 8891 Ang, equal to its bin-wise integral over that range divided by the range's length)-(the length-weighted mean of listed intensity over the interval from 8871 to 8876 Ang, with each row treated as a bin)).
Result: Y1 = 0.14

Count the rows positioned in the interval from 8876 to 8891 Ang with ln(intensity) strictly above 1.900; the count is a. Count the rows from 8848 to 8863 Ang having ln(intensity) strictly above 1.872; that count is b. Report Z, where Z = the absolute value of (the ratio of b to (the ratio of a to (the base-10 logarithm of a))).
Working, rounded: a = 5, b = 5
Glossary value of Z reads 0.70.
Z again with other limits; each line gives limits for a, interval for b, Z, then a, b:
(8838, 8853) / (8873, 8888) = 0.75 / 2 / 5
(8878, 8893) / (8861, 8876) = 0.56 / 5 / 4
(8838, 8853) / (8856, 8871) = 0.60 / 2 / 4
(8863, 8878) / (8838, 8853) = 0.48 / 3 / 3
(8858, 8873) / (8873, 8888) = 0.00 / 1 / 5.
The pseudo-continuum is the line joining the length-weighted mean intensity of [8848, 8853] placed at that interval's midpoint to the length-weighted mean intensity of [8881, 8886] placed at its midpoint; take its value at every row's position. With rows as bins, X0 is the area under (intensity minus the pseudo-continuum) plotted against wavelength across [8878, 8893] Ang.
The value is -2.1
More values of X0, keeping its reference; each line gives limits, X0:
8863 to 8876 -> -2.0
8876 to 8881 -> 0.1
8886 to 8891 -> -2.8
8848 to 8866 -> 0.6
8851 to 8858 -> 0.6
